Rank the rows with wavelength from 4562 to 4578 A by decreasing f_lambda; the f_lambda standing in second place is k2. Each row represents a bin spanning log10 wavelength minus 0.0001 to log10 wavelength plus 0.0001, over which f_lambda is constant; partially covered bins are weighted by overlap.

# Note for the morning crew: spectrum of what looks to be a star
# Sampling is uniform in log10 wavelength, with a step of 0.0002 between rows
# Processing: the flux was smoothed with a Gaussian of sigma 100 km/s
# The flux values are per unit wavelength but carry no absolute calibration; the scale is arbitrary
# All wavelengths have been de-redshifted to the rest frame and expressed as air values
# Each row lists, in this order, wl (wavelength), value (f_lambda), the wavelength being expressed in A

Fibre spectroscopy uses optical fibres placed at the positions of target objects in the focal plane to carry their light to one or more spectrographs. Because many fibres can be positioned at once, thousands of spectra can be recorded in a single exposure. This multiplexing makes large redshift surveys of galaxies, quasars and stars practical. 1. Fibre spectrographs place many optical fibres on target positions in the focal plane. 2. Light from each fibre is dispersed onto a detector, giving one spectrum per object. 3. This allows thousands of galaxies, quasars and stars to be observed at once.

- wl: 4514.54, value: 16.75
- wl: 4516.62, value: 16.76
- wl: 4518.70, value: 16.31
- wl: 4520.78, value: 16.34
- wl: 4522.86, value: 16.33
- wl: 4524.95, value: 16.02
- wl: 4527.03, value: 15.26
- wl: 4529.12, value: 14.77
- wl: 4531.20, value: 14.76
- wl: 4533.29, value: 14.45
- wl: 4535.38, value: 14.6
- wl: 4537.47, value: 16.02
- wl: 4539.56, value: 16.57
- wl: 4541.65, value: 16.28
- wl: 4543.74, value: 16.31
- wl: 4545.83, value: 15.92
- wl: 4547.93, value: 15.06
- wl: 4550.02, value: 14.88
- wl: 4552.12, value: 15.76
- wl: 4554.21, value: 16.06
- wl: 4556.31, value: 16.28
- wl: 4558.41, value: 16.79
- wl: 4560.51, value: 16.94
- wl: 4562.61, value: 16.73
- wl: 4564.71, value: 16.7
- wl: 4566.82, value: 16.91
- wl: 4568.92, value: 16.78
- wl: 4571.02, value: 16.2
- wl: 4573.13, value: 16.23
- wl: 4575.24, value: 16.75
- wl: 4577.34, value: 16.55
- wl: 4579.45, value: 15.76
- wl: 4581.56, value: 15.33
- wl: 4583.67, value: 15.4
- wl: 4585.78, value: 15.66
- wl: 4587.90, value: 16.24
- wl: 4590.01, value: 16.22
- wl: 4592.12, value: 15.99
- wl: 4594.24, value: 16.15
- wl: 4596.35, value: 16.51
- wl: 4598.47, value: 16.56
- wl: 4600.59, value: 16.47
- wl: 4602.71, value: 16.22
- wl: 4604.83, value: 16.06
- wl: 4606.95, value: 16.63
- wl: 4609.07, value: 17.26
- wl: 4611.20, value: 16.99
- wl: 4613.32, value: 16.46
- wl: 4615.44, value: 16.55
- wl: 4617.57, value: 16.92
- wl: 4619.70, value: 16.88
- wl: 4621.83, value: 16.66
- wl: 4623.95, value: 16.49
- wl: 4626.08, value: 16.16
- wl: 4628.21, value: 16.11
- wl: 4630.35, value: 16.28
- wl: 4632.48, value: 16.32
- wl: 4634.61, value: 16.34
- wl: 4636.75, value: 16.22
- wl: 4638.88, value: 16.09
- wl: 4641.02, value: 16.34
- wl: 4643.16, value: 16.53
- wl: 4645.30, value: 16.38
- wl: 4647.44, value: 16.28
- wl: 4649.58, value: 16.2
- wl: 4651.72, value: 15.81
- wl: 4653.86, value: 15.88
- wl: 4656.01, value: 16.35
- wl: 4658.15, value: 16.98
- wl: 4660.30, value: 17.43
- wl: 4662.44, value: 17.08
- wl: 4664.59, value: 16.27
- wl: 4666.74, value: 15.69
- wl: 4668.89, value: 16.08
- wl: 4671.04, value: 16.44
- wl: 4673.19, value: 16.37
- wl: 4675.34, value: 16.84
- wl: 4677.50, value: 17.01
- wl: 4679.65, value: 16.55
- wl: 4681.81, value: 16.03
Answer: 16.78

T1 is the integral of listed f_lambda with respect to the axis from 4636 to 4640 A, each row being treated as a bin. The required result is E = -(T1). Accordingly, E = -64.6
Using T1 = 64.6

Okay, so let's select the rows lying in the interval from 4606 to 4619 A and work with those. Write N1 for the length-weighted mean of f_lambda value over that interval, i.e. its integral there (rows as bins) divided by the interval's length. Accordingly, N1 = 16.8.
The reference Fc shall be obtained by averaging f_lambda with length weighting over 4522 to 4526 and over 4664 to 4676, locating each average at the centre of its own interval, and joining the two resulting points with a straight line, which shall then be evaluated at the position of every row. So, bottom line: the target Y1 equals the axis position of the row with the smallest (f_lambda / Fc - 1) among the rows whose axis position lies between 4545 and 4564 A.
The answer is 4550.02 A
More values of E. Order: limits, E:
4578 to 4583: -78.0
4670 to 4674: -65.7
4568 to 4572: -66.0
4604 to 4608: -65.5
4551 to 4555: -63.6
